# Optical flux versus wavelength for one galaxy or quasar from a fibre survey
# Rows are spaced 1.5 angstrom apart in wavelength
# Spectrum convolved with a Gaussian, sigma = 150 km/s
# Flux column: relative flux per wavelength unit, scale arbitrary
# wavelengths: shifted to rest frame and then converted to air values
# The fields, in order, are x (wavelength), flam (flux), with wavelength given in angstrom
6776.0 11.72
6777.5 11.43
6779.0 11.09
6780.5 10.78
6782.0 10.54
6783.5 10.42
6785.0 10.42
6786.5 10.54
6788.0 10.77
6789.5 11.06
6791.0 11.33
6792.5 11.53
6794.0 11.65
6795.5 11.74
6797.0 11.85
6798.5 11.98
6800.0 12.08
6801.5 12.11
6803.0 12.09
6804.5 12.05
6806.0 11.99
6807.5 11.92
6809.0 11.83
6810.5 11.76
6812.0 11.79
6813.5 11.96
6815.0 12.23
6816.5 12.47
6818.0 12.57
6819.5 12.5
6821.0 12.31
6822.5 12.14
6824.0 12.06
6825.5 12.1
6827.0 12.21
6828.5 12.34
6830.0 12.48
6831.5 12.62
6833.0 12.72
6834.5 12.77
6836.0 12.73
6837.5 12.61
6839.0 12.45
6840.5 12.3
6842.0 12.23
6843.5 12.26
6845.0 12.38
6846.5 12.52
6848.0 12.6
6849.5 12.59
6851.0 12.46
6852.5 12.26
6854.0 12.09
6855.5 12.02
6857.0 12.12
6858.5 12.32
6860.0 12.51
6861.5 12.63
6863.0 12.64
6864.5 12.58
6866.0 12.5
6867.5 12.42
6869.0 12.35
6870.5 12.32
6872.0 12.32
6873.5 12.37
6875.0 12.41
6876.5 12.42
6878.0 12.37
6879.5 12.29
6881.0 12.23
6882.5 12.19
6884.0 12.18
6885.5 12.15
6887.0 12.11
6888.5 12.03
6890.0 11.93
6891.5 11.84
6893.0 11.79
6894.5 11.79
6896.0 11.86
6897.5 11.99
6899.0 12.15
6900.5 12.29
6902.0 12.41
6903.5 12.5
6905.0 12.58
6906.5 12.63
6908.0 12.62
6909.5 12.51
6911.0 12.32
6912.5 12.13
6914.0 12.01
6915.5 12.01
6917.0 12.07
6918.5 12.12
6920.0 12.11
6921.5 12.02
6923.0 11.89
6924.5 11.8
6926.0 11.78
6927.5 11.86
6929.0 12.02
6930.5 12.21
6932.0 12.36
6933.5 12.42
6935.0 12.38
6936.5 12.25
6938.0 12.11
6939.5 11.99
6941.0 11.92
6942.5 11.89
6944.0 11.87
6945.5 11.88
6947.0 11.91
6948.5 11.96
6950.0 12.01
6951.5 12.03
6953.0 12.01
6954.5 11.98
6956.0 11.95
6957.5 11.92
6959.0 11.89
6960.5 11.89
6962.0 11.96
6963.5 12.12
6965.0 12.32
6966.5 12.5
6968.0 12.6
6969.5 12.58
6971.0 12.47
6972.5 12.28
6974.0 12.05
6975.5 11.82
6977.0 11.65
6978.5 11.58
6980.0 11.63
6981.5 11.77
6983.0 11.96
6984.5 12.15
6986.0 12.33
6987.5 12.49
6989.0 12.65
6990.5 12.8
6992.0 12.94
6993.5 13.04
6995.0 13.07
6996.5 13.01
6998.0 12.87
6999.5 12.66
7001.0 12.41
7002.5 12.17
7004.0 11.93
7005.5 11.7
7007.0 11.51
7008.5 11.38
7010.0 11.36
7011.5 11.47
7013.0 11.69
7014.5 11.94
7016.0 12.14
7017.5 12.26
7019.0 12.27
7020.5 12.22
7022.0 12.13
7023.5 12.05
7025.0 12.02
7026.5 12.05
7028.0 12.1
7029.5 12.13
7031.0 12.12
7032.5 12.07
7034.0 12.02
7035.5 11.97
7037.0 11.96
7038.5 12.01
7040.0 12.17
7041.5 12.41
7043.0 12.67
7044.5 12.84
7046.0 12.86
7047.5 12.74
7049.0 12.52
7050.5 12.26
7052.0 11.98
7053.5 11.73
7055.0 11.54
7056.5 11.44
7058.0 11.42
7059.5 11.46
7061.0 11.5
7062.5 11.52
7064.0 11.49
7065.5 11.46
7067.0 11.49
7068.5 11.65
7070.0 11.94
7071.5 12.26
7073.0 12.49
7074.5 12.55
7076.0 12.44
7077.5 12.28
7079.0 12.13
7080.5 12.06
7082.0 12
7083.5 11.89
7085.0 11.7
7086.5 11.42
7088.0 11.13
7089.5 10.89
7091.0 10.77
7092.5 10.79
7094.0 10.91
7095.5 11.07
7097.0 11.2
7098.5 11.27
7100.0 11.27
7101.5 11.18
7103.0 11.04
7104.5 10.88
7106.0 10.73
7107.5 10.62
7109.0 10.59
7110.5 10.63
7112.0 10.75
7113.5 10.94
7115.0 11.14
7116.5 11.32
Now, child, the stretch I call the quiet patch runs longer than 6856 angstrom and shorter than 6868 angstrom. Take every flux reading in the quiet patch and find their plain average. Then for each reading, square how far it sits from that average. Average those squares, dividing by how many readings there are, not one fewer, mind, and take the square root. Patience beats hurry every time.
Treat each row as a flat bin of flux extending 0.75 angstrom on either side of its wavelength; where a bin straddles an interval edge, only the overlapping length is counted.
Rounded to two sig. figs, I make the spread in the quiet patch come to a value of 0.16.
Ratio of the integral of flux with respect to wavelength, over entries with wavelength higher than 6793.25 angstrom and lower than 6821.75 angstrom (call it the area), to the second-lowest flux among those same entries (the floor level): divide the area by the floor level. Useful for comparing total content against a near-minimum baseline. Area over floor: 29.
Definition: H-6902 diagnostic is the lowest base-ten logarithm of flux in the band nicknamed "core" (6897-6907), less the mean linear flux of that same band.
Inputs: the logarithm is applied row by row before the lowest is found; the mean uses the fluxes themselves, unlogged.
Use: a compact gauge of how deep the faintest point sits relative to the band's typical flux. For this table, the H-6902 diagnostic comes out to -11.3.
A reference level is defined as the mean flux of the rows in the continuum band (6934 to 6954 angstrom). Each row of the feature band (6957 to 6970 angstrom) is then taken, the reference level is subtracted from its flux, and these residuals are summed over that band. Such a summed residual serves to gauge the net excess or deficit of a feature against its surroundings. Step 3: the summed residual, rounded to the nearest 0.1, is 1.6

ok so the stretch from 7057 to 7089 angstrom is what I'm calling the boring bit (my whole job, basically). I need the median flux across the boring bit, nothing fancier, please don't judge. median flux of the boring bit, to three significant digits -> 11.7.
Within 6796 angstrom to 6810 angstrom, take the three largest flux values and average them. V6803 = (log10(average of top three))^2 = 1.17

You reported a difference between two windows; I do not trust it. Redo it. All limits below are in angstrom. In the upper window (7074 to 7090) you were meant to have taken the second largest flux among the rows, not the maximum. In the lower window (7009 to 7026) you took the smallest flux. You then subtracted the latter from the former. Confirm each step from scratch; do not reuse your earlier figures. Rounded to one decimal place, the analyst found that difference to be 1.1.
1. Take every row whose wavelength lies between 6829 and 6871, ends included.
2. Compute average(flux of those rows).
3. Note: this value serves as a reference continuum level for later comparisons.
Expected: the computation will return 12.4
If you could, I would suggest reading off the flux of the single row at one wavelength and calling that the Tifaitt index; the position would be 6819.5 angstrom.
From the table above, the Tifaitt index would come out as 12.5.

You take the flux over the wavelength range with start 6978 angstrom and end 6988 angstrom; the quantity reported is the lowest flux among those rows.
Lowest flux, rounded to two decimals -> 11.58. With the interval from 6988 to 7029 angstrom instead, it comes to 11.36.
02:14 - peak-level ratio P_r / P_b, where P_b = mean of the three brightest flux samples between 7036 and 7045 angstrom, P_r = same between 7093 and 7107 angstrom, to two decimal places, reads 0.89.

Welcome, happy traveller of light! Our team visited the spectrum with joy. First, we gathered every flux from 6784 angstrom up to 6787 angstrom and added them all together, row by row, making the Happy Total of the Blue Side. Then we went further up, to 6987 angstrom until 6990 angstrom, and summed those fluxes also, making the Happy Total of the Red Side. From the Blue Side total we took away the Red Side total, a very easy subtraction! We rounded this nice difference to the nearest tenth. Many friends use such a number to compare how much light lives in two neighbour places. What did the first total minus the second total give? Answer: -4.2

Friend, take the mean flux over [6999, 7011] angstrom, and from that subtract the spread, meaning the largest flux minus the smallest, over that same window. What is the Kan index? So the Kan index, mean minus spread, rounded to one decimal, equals 10.6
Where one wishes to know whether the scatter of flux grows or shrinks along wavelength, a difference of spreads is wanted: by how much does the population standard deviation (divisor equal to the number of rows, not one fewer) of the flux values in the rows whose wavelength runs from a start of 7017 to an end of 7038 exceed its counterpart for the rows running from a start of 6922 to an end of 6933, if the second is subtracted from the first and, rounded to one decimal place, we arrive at -0.1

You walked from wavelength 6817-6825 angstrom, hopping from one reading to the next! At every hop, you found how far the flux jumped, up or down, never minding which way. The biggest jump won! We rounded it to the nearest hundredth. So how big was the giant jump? 0.19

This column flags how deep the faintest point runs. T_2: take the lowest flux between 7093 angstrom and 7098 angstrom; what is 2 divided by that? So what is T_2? 0.183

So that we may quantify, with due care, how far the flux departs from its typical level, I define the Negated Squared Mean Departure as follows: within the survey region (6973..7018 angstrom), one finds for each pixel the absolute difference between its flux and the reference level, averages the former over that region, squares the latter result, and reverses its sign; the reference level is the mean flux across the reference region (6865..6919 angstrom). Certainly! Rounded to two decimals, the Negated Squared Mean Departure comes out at -0.22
